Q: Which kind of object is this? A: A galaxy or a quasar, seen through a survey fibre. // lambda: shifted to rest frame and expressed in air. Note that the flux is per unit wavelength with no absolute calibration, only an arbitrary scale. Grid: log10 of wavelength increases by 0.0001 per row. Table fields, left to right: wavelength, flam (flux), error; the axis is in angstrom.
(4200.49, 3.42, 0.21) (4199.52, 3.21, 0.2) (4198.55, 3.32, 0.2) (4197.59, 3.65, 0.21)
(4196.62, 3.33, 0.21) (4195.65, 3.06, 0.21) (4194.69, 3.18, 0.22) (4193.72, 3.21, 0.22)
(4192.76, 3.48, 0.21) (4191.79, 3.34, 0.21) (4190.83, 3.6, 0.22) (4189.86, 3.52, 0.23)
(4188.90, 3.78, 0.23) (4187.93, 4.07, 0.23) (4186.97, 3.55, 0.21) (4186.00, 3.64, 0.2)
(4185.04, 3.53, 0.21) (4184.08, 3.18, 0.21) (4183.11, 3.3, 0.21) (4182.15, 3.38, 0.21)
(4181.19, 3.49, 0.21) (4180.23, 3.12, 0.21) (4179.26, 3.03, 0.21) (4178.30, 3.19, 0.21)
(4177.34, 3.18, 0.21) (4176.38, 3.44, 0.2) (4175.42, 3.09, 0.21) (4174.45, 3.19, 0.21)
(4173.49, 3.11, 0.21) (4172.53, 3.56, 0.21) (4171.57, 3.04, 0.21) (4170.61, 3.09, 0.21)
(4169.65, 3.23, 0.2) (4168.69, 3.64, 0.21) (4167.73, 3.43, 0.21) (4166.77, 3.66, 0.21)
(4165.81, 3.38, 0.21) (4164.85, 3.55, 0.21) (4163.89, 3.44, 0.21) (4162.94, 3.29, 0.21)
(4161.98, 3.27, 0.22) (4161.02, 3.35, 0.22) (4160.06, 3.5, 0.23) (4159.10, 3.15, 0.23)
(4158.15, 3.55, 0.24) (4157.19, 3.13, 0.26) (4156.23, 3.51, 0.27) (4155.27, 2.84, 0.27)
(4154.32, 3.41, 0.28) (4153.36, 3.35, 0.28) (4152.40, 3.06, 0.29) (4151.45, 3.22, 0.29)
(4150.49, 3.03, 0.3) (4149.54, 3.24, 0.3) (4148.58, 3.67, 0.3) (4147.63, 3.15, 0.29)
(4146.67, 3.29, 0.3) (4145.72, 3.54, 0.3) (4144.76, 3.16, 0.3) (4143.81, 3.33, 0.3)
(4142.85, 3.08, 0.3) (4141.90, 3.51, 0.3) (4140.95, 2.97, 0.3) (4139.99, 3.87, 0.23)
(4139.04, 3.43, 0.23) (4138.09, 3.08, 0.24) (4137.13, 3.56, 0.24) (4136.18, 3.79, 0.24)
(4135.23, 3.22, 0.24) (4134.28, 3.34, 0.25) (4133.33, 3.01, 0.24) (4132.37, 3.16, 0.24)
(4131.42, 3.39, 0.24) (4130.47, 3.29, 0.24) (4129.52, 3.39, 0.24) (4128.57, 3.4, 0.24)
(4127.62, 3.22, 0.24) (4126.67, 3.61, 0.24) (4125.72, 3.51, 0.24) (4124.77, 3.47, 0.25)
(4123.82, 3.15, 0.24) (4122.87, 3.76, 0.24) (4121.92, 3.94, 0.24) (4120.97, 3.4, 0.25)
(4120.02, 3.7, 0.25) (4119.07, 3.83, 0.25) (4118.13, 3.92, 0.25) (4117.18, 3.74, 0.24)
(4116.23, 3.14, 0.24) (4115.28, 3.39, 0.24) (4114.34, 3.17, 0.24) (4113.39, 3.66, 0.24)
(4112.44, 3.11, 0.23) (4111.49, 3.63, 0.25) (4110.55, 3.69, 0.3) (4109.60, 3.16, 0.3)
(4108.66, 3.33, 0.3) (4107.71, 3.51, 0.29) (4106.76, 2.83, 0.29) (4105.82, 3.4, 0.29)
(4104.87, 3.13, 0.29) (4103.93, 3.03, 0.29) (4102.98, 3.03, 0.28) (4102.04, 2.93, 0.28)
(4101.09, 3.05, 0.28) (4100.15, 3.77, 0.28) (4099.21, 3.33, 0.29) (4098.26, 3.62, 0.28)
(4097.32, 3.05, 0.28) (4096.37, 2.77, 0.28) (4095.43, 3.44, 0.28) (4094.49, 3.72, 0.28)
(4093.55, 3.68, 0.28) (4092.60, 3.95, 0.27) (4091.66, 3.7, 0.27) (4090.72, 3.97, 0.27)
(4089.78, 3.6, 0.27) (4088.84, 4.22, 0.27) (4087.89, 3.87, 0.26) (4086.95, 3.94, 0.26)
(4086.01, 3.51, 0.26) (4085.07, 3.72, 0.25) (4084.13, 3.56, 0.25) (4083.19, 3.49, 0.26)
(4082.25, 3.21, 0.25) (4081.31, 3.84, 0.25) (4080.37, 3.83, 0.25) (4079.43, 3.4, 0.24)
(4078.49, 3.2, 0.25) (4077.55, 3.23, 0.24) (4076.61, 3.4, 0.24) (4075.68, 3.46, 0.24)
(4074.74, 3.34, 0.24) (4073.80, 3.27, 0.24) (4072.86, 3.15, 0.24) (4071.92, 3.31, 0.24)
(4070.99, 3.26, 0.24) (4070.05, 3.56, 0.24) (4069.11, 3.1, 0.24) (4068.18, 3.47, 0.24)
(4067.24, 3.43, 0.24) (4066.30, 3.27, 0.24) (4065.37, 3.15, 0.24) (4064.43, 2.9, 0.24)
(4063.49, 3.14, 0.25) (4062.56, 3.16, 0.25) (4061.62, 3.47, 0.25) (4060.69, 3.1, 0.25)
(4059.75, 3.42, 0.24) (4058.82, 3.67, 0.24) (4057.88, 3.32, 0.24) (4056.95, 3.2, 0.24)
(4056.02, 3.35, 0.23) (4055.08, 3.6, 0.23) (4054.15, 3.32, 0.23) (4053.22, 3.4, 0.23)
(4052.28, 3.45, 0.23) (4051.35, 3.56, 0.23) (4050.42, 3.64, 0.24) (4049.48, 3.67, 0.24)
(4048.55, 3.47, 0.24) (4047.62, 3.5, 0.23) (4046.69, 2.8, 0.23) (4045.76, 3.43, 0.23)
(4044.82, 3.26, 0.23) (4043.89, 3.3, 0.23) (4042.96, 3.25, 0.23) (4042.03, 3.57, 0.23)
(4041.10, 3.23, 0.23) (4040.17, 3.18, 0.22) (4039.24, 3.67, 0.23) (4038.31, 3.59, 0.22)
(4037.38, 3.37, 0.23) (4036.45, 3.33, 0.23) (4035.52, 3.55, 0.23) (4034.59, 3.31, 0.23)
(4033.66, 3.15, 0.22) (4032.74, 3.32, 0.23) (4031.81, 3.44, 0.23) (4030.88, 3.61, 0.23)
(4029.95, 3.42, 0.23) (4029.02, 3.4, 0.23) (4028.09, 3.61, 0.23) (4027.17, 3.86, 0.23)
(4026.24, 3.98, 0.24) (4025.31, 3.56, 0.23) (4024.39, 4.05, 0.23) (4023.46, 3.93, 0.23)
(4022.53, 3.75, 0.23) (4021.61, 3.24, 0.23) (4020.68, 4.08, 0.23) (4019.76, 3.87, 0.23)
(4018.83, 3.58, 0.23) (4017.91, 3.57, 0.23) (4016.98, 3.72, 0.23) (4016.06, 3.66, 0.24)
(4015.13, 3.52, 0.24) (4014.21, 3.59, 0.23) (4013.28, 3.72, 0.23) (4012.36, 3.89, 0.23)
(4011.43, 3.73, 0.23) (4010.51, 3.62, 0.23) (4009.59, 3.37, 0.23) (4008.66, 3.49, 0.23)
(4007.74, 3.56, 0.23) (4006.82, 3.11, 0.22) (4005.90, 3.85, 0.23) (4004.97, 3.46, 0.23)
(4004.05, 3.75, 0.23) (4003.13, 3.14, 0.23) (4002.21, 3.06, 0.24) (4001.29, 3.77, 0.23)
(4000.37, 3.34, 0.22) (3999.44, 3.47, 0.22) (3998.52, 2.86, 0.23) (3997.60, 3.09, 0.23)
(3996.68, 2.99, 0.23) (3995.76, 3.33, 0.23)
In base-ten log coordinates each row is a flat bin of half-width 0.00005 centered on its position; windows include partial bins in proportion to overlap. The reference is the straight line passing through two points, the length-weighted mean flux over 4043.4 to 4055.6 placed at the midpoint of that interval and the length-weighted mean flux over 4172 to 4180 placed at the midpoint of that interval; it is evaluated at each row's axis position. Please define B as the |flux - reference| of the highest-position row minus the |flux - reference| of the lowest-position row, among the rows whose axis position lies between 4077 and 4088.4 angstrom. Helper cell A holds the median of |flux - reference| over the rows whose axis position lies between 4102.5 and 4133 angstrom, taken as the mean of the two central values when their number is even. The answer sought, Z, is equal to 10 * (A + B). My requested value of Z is 5.7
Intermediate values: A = 0.192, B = 0.38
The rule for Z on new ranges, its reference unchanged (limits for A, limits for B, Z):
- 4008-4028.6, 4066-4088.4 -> 6.3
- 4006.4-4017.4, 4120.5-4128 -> 1.4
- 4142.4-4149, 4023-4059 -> -0.9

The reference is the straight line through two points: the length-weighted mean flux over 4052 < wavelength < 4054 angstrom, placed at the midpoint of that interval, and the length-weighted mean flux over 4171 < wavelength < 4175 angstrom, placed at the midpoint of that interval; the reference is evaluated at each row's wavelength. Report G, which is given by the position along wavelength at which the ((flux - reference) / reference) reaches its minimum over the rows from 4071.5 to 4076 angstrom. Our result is 4072.86 angstrom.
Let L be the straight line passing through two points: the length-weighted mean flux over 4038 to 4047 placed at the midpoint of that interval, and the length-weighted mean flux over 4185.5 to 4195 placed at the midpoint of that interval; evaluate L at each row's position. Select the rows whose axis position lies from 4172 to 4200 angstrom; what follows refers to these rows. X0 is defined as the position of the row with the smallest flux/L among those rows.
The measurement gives 4179.26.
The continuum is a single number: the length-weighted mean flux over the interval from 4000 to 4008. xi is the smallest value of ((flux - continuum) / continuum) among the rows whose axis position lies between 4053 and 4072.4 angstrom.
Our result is -0.159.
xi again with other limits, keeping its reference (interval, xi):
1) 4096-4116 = -0.197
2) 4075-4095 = -0.072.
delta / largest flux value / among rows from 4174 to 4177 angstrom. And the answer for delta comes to 3.44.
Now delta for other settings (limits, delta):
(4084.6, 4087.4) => 3.94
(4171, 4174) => 3.56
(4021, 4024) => 3.93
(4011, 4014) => 3.89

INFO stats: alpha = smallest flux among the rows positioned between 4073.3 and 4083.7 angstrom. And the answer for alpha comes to 3.2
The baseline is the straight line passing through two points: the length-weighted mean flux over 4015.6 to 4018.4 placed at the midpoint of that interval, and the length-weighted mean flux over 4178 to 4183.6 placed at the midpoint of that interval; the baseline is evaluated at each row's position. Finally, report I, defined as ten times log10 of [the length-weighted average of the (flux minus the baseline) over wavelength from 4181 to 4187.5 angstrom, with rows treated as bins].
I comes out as -7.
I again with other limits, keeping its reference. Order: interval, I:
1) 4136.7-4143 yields -18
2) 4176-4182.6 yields -26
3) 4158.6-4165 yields -12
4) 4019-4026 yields -9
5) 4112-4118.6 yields -14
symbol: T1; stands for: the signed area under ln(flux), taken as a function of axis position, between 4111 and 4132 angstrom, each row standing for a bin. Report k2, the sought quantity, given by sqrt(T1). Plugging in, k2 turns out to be 5.1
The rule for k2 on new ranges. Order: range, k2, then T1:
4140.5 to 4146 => 2.5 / 6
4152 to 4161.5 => 3.4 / 11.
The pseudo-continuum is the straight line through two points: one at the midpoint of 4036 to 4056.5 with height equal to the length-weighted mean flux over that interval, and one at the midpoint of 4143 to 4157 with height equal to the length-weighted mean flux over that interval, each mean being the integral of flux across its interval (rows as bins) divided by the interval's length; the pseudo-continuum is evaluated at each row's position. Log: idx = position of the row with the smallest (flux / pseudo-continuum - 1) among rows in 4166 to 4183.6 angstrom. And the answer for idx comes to 4171.57 angstrom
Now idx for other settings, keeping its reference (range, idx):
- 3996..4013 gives 3998.52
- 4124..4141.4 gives 4140.95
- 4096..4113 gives 4096.37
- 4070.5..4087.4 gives 4072.86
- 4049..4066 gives 4064.43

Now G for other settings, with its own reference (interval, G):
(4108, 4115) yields 4112.44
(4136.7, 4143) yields 4140.95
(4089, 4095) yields 4089.78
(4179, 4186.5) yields 4179.26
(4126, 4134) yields 4133.33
